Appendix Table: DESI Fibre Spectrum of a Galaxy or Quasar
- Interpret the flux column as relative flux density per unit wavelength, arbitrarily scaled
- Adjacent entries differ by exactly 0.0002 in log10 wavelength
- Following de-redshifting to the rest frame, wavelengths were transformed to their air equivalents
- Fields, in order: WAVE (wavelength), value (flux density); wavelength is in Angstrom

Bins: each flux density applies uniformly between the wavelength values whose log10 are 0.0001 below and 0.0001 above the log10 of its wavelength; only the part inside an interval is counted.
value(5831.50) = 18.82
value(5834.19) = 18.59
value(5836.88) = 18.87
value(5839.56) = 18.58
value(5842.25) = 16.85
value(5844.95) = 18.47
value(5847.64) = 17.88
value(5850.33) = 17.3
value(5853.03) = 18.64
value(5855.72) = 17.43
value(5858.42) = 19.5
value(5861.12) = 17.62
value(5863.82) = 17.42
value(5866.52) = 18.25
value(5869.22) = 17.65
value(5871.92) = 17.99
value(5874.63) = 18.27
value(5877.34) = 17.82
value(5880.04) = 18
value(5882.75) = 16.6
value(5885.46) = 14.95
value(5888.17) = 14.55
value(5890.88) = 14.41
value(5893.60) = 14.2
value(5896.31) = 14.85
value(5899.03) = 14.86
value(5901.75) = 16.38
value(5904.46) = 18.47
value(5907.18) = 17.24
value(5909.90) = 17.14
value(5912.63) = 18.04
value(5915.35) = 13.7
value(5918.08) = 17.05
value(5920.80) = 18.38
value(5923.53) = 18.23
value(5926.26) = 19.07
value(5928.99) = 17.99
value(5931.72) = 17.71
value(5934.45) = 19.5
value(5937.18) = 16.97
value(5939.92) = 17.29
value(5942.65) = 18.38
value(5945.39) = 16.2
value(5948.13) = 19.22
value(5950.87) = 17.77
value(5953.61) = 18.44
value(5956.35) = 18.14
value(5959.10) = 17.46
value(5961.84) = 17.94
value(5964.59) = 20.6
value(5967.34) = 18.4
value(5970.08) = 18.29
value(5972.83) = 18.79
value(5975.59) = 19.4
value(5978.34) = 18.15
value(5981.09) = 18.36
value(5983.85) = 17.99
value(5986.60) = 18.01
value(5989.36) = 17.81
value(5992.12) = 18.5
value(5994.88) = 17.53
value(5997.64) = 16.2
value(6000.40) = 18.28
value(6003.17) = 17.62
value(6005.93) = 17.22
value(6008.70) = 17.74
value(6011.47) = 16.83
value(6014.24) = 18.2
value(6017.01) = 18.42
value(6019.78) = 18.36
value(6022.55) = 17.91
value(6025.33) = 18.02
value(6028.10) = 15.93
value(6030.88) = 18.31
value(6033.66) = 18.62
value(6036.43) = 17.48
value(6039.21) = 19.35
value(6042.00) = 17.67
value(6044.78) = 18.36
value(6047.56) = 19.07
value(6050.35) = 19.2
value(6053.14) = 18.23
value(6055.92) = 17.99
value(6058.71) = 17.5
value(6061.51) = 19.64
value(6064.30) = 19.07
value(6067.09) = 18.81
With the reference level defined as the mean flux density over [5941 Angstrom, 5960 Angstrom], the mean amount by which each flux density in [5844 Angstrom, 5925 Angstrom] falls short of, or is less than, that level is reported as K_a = 0.9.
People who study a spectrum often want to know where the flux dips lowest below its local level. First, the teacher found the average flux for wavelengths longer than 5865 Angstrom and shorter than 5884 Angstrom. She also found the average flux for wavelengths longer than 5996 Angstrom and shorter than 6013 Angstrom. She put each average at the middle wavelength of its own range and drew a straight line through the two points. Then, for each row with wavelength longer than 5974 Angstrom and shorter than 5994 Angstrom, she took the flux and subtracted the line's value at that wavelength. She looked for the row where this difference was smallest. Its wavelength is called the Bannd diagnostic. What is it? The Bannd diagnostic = 5989.36 Angstrom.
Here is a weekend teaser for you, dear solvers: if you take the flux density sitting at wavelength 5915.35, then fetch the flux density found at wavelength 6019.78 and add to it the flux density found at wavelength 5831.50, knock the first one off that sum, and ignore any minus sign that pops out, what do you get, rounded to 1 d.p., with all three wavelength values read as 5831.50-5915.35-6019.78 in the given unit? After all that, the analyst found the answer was 23.5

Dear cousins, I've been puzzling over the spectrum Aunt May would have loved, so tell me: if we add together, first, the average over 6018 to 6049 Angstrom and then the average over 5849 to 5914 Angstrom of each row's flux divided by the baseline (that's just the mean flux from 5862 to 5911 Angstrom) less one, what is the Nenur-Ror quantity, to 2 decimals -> 0.11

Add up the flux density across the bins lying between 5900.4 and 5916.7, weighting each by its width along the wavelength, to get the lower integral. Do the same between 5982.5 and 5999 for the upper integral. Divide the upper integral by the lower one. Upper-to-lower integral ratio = 1.06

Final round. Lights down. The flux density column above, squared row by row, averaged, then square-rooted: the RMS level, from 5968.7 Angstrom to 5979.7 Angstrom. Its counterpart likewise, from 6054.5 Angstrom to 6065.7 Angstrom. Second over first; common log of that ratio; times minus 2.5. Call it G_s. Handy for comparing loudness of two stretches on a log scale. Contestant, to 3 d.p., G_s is 0.006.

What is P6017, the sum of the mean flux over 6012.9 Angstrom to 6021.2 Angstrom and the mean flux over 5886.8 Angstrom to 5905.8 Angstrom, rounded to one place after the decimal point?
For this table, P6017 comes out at 33.7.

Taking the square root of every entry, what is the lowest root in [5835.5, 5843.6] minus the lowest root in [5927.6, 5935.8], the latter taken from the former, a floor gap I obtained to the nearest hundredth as -0.10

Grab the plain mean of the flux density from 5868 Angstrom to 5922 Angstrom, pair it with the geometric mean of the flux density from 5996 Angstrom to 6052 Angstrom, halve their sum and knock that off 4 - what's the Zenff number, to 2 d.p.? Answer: -13.22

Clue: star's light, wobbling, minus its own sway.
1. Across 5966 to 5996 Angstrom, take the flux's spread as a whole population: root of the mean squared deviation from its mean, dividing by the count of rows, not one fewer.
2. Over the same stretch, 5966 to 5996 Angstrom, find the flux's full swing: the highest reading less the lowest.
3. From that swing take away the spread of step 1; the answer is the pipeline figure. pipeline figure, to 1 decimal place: 1.4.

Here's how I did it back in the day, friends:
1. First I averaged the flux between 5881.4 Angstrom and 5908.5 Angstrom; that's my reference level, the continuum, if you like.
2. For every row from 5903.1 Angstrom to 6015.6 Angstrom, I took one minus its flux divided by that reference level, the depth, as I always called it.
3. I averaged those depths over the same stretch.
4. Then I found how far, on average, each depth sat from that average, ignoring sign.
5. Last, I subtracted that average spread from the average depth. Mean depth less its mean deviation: -0.19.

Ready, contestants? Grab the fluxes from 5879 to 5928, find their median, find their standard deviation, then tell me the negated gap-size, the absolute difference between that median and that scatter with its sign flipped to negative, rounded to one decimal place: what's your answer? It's -15.1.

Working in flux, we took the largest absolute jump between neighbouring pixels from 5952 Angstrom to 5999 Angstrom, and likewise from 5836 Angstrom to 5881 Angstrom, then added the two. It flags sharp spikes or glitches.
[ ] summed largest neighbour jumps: 4.7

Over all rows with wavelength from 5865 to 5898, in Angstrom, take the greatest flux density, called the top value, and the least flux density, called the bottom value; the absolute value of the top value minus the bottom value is 4.1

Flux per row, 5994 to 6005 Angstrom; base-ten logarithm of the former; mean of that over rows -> 1.24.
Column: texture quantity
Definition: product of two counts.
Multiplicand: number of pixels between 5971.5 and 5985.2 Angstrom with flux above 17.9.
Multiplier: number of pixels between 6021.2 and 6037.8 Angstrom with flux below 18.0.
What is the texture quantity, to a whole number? 15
